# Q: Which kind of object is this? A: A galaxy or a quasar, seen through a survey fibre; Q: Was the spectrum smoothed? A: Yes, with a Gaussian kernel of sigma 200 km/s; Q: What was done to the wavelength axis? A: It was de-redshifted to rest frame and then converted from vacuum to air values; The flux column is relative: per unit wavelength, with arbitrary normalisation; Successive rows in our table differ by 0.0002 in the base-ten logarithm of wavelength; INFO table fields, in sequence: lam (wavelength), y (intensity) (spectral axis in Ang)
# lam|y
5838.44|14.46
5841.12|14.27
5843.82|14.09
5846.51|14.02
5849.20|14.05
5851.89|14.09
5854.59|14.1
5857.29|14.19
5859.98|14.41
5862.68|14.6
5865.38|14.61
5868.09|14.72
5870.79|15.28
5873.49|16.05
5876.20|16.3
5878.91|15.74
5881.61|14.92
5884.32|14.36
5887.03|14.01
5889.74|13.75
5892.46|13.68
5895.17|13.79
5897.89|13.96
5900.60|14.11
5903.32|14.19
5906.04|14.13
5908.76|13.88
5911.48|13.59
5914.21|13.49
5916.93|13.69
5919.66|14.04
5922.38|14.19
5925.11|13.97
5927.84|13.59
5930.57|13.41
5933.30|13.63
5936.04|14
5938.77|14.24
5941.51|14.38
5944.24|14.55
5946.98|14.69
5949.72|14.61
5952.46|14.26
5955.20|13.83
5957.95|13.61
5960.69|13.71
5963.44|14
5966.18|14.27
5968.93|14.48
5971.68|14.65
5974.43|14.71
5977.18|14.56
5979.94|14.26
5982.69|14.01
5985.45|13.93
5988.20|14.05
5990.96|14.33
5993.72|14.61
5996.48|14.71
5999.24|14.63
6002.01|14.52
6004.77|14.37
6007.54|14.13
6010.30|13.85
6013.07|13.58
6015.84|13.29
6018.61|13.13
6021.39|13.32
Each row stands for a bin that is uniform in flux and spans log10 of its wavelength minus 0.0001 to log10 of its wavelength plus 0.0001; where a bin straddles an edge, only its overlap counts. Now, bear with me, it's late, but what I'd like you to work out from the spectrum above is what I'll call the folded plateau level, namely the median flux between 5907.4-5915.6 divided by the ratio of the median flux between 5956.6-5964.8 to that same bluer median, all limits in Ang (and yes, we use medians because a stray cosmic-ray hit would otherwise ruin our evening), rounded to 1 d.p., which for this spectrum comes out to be 13.5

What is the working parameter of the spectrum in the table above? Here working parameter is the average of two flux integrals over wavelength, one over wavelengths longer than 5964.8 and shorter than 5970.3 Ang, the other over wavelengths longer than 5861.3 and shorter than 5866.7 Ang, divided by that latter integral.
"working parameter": 1.00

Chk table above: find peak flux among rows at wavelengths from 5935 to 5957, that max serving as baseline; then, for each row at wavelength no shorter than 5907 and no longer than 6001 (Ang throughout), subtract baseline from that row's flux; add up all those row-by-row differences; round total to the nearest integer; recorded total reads -19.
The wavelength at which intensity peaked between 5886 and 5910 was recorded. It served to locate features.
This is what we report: 5903.32 Ang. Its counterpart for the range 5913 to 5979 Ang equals 5974.43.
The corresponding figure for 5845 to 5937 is 5876.20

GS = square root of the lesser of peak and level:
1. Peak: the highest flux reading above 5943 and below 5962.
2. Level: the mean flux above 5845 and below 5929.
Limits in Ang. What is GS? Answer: 3.78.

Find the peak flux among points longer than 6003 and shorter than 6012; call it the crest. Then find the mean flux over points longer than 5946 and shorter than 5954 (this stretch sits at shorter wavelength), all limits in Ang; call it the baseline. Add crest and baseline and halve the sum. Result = 14.44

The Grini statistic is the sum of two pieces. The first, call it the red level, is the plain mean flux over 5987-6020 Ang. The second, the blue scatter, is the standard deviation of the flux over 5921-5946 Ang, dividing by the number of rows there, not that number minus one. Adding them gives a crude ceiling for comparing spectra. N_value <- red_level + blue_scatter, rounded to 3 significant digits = 14.5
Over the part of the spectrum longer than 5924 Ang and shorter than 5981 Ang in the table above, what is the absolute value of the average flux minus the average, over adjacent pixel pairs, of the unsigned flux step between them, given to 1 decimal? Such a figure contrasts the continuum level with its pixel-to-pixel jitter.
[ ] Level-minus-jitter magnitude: 13.9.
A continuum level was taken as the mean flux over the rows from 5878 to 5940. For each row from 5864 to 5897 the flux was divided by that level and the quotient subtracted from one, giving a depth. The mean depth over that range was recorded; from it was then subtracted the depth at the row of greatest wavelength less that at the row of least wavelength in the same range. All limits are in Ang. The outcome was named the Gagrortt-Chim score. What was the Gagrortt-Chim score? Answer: -0.11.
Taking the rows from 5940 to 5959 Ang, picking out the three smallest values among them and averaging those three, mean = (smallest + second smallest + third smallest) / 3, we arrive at 13.9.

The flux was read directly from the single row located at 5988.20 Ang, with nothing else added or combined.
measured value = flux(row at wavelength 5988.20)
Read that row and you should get 14.05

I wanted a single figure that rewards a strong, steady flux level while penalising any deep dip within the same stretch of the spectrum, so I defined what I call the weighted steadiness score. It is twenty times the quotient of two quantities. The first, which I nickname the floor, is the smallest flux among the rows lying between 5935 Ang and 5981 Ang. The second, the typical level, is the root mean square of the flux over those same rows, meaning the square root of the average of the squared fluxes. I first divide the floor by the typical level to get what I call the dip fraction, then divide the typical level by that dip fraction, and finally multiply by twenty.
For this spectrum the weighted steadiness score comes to 300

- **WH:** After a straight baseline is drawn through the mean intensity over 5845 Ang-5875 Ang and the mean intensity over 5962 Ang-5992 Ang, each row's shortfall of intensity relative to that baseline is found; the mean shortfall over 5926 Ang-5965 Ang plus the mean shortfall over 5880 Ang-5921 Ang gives 0.82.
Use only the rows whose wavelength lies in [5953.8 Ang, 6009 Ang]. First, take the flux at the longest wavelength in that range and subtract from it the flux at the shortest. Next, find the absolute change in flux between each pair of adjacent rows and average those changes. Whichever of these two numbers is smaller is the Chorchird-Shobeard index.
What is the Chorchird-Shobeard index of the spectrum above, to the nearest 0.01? 0.18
